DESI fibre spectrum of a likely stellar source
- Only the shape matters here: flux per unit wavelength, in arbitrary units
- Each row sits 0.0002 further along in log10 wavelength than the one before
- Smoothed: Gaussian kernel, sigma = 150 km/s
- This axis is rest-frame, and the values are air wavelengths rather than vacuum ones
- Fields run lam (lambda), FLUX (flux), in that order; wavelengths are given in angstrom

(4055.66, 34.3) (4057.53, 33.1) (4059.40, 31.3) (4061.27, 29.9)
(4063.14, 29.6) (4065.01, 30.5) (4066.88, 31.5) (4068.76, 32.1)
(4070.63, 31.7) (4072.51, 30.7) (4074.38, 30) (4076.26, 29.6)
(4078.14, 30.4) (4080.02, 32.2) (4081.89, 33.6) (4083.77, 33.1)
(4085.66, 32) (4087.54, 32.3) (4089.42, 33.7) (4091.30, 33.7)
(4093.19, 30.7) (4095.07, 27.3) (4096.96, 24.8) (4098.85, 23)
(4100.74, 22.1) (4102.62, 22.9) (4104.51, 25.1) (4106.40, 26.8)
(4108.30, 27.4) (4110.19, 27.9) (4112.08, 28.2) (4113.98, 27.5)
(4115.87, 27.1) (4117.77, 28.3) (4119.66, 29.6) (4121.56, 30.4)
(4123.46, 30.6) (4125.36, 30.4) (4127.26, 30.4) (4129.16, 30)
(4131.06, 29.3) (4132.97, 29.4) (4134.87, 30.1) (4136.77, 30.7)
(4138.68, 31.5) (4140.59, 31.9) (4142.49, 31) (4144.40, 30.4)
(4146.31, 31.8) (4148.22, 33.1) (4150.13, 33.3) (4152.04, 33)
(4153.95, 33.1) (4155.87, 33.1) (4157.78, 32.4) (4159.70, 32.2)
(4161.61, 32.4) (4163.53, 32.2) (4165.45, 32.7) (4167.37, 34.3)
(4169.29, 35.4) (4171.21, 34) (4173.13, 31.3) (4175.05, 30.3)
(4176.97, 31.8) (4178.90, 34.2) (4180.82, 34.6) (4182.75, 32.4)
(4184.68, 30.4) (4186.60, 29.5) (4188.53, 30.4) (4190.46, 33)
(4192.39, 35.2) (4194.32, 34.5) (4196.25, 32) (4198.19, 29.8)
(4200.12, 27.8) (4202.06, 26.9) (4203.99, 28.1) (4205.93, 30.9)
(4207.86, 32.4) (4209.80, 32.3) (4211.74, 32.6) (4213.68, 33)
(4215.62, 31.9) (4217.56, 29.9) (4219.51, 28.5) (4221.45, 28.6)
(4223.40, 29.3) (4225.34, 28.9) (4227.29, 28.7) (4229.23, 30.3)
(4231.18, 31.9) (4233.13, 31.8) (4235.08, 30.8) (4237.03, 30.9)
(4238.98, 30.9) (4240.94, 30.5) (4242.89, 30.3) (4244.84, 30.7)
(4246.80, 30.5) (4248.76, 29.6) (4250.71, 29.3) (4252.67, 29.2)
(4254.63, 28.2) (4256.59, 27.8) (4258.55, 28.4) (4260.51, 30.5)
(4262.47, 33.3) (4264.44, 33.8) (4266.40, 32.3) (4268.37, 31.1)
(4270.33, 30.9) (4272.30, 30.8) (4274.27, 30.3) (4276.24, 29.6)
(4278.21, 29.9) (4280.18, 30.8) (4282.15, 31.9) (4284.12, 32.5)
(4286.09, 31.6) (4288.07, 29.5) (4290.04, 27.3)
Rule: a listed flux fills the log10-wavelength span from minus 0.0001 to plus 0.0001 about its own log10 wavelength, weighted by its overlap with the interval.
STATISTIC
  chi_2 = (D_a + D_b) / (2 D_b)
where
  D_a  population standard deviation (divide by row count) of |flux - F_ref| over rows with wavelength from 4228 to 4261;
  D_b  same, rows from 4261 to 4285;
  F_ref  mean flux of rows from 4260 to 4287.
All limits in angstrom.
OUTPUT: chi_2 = 1.3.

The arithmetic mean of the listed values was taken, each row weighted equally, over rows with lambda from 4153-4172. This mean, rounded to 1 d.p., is 33.2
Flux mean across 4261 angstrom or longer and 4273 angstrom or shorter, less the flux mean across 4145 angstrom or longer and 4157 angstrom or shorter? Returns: -1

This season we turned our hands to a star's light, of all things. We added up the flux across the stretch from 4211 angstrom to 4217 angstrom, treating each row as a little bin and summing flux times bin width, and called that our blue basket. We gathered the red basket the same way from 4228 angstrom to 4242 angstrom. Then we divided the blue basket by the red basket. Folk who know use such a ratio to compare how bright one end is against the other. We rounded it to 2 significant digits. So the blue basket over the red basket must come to 0.45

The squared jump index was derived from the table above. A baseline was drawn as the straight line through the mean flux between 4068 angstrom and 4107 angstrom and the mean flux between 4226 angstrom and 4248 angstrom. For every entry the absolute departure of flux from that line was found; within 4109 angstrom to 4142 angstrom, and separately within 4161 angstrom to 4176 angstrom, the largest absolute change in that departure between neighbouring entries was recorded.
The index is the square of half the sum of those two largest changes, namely 4.0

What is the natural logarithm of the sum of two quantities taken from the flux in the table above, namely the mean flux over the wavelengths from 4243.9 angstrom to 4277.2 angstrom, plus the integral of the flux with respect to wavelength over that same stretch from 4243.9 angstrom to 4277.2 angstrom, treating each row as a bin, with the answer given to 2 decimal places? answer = 6.95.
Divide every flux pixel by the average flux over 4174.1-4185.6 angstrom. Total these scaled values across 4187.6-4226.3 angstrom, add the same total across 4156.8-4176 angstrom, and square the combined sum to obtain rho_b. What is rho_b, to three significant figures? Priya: 854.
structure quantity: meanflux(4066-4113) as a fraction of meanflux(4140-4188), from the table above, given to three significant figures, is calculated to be 0.904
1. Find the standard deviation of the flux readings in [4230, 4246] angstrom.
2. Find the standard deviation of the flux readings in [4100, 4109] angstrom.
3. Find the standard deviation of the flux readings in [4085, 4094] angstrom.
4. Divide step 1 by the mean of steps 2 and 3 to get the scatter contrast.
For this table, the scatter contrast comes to 0.3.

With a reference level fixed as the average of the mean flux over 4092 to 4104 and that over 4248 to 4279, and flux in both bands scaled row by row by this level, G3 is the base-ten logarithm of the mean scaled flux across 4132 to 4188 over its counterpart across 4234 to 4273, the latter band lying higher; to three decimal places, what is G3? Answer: 0.023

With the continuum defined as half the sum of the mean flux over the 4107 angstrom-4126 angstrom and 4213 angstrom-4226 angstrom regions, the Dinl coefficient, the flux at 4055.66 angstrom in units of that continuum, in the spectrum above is 1.17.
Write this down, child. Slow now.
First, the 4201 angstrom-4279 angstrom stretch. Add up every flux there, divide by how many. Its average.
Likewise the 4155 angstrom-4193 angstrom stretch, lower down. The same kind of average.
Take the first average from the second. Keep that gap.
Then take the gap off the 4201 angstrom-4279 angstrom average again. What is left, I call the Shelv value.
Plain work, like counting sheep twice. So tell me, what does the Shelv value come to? 28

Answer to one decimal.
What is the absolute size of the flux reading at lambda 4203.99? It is 28.1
